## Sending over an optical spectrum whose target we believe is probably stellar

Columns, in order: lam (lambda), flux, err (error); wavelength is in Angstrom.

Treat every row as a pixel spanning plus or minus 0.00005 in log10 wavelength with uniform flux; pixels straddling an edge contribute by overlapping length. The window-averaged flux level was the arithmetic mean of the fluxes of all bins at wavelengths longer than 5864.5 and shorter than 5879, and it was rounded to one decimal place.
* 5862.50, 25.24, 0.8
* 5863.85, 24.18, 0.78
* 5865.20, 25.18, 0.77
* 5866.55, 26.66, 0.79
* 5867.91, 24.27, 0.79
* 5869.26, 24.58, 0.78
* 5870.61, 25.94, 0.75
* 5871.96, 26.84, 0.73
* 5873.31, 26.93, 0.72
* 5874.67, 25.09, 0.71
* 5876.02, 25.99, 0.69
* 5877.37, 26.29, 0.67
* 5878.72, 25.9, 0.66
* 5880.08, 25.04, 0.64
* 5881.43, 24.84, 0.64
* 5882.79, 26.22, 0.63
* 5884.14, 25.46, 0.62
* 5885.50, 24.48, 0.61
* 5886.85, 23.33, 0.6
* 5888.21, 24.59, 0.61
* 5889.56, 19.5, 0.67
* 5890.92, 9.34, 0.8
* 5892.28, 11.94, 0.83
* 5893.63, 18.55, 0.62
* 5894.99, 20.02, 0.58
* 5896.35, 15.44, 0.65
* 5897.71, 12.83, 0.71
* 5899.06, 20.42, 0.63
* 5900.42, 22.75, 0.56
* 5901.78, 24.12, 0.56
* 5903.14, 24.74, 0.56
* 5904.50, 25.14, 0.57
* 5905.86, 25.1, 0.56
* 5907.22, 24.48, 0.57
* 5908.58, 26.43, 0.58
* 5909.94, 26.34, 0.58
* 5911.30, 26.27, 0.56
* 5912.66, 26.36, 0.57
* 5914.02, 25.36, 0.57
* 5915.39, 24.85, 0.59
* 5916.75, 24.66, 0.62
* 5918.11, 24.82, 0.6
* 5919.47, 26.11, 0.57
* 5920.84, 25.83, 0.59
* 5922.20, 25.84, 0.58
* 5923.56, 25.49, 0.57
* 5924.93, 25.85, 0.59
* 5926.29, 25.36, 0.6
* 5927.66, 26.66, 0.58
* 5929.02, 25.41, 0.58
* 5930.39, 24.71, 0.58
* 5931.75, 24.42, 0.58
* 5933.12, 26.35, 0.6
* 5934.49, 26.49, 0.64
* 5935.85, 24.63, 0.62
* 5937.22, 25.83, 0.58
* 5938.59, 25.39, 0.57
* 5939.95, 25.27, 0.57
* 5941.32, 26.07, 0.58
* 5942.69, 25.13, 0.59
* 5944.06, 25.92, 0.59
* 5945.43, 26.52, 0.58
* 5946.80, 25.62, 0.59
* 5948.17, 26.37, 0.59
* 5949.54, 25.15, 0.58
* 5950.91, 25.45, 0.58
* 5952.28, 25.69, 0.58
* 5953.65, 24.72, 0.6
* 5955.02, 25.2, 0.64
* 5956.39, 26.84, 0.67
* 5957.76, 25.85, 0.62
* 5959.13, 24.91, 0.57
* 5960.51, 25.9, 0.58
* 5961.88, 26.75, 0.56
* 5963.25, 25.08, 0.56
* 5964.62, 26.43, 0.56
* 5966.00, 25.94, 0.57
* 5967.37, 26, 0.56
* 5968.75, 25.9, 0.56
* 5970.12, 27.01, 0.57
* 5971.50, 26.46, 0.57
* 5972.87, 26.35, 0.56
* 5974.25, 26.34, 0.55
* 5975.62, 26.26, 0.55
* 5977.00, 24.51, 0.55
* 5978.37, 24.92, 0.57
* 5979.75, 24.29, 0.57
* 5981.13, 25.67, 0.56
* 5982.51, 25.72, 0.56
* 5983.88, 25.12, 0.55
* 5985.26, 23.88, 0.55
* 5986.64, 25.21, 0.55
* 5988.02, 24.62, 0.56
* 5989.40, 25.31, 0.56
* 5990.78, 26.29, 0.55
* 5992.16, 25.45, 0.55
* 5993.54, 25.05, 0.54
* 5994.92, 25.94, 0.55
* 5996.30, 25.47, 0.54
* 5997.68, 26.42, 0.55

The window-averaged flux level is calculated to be 25.8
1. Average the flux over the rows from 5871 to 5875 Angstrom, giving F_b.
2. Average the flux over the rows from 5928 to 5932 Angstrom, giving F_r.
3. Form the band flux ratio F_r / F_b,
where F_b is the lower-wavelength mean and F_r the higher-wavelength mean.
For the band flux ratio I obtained 0.95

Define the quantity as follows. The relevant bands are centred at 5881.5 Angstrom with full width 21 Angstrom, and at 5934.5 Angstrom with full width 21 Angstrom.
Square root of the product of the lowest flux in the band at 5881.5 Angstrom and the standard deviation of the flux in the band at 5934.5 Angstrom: 2.5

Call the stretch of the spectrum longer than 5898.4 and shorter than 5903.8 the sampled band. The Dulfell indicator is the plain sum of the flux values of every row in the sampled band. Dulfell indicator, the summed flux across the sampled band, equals 92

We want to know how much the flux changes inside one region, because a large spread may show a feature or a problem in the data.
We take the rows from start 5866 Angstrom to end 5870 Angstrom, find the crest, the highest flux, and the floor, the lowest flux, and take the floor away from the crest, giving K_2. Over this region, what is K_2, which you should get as 2.4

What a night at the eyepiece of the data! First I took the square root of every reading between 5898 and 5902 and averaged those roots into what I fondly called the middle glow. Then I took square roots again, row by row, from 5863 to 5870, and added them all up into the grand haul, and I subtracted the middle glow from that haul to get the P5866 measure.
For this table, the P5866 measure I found 20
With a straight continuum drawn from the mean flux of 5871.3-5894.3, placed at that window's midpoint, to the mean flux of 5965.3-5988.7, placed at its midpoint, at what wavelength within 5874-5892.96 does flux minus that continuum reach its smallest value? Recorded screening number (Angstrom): 5890.92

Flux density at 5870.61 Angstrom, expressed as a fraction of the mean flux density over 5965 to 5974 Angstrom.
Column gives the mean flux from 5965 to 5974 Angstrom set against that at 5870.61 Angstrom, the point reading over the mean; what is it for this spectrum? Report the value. 0.99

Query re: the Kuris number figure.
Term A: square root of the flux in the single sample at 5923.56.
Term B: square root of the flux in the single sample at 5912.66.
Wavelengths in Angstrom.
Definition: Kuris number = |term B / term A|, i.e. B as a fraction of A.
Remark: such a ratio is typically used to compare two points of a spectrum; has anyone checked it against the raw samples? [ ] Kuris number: 1.02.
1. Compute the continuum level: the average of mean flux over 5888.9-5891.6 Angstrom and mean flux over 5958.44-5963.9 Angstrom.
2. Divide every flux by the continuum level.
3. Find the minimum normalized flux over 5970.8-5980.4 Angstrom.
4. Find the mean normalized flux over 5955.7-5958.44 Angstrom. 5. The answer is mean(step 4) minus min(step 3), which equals 0.10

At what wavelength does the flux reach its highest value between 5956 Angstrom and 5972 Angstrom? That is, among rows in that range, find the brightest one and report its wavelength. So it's 5970.12 Angstrom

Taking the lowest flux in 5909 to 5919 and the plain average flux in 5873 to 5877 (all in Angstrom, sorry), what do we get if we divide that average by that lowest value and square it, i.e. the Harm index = 1.11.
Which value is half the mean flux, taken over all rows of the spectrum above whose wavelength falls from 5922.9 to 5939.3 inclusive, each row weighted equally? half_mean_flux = 12.8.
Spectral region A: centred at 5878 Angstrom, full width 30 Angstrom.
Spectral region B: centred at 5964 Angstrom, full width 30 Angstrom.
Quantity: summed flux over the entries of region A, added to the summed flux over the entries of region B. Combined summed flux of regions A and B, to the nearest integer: 1090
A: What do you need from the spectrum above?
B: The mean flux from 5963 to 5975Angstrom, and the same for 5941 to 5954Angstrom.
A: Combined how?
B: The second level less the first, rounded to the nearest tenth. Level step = -0.5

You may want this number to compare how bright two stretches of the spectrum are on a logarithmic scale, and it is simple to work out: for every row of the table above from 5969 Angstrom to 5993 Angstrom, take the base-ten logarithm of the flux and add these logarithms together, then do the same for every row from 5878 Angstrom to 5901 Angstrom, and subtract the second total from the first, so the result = 1.9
